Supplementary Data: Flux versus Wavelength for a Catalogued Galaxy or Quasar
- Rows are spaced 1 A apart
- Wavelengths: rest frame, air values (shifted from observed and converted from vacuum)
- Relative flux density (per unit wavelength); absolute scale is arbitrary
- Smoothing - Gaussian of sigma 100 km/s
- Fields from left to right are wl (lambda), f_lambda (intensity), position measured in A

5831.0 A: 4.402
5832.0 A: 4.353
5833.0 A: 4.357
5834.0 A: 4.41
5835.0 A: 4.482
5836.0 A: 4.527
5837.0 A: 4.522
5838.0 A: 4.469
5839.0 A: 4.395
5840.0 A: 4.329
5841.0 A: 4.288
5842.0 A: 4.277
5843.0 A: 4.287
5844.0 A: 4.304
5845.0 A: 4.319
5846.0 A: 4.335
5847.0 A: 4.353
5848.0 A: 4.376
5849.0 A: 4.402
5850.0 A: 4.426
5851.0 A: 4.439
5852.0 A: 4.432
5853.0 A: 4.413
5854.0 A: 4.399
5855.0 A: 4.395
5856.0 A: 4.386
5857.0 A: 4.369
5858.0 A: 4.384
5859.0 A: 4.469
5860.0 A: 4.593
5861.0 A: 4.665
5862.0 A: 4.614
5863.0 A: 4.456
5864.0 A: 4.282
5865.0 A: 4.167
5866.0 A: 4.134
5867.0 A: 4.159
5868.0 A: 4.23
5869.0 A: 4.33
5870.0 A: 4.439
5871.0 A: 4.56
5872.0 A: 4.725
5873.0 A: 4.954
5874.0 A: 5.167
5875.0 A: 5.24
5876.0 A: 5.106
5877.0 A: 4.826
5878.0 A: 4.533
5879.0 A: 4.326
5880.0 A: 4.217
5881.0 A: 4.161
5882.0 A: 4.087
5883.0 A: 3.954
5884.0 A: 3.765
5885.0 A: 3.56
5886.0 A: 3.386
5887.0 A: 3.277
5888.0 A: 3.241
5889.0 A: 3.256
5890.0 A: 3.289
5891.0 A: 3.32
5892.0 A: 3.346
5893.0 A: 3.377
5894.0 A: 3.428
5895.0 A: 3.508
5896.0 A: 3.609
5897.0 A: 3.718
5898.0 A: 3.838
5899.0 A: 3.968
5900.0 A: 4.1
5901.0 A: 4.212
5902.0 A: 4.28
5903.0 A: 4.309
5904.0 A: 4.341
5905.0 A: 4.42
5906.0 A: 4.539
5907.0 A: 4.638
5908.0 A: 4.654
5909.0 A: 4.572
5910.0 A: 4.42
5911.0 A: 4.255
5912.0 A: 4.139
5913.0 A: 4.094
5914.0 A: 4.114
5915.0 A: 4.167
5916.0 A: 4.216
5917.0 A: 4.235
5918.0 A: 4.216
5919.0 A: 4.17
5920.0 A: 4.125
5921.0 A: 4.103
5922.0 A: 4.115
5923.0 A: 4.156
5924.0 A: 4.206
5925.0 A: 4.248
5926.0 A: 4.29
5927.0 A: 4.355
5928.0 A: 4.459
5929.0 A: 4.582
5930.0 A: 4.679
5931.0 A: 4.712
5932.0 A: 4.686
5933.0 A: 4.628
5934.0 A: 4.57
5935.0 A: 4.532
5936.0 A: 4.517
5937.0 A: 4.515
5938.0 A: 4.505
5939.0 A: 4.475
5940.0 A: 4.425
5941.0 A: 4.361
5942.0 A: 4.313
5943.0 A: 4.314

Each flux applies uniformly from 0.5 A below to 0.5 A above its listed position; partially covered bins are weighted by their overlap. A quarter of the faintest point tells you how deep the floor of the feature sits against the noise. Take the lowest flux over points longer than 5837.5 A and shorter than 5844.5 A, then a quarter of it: 1.069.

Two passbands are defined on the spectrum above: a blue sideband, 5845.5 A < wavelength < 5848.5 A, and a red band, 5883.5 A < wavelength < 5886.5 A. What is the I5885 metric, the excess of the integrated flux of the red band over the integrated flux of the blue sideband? -2.4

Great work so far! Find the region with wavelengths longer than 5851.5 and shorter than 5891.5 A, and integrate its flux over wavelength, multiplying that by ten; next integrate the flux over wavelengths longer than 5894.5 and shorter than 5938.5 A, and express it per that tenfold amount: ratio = 0.11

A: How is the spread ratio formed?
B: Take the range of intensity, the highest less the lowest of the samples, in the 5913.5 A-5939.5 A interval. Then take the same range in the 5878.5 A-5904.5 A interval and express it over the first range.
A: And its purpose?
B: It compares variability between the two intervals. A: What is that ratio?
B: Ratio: 1.8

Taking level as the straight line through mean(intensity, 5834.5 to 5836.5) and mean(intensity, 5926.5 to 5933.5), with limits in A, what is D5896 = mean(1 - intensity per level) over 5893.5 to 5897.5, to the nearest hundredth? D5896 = 0.22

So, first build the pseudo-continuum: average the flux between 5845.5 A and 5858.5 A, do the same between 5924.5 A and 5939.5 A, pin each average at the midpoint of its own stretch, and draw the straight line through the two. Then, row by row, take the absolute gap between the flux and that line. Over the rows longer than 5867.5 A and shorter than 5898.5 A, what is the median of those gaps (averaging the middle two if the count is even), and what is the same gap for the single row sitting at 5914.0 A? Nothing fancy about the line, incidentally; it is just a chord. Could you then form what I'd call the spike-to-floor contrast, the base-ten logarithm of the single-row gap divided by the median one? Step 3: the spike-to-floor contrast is -0.26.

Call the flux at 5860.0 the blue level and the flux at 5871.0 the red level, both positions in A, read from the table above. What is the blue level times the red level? 21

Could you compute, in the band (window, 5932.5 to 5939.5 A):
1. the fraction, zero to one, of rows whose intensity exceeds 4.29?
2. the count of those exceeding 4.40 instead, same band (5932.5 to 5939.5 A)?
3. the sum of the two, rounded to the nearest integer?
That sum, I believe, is 8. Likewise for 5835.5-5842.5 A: 4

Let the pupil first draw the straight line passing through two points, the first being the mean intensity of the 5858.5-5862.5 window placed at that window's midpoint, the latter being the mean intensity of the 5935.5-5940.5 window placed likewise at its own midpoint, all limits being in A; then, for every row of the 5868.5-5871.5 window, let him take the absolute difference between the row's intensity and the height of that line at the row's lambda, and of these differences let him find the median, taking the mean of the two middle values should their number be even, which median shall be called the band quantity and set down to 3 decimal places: 0.134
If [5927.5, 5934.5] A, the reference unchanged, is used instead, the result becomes 0.134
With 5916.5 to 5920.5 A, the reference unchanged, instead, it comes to 0.319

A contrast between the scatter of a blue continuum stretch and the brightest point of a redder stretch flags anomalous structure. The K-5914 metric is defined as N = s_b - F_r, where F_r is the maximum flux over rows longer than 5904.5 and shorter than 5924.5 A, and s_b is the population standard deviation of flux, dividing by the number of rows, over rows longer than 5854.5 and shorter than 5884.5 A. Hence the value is -4.31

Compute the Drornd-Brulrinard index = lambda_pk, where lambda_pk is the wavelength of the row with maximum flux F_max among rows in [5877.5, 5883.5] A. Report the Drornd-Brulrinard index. 5878.0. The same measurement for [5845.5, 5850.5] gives 5850.0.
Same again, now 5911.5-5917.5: 5917.0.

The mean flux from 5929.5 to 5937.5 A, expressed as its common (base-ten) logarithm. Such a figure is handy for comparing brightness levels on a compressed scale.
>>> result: 0.663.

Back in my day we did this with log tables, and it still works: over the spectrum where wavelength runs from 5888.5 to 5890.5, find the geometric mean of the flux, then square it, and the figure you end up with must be 11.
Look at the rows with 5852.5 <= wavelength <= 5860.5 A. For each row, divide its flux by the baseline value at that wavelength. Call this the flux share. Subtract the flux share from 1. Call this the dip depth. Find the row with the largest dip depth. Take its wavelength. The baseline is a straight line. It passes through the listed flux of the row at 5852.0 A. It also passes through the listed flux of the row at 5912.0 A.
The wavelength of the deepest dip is 5857.0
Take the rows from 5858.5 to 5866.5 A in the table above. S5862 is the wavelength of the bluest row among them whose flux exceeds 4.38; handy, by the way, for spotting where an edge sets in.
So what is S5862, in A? 5859.0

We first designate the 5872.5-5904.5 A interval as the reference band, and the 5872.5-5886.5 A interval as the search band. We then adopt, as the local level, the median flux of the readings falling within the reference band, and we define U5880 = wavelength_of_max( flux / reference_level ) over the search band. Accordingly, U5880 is 5875.0 A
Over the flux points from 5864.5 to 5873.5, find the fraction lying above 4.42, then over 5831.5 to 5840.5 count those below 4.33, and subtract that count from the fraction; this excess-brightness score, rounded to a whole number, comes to -1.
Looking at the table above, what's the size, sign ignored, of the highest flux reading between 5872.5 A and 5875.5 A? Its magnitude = 5.2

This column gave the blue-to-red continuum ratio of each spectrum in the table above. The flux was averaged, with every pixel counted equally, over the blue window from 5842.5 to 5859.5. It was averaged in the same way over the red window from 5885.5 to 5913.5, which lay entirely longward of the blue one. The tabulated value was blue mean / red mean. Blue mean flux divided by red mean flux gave 1.12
